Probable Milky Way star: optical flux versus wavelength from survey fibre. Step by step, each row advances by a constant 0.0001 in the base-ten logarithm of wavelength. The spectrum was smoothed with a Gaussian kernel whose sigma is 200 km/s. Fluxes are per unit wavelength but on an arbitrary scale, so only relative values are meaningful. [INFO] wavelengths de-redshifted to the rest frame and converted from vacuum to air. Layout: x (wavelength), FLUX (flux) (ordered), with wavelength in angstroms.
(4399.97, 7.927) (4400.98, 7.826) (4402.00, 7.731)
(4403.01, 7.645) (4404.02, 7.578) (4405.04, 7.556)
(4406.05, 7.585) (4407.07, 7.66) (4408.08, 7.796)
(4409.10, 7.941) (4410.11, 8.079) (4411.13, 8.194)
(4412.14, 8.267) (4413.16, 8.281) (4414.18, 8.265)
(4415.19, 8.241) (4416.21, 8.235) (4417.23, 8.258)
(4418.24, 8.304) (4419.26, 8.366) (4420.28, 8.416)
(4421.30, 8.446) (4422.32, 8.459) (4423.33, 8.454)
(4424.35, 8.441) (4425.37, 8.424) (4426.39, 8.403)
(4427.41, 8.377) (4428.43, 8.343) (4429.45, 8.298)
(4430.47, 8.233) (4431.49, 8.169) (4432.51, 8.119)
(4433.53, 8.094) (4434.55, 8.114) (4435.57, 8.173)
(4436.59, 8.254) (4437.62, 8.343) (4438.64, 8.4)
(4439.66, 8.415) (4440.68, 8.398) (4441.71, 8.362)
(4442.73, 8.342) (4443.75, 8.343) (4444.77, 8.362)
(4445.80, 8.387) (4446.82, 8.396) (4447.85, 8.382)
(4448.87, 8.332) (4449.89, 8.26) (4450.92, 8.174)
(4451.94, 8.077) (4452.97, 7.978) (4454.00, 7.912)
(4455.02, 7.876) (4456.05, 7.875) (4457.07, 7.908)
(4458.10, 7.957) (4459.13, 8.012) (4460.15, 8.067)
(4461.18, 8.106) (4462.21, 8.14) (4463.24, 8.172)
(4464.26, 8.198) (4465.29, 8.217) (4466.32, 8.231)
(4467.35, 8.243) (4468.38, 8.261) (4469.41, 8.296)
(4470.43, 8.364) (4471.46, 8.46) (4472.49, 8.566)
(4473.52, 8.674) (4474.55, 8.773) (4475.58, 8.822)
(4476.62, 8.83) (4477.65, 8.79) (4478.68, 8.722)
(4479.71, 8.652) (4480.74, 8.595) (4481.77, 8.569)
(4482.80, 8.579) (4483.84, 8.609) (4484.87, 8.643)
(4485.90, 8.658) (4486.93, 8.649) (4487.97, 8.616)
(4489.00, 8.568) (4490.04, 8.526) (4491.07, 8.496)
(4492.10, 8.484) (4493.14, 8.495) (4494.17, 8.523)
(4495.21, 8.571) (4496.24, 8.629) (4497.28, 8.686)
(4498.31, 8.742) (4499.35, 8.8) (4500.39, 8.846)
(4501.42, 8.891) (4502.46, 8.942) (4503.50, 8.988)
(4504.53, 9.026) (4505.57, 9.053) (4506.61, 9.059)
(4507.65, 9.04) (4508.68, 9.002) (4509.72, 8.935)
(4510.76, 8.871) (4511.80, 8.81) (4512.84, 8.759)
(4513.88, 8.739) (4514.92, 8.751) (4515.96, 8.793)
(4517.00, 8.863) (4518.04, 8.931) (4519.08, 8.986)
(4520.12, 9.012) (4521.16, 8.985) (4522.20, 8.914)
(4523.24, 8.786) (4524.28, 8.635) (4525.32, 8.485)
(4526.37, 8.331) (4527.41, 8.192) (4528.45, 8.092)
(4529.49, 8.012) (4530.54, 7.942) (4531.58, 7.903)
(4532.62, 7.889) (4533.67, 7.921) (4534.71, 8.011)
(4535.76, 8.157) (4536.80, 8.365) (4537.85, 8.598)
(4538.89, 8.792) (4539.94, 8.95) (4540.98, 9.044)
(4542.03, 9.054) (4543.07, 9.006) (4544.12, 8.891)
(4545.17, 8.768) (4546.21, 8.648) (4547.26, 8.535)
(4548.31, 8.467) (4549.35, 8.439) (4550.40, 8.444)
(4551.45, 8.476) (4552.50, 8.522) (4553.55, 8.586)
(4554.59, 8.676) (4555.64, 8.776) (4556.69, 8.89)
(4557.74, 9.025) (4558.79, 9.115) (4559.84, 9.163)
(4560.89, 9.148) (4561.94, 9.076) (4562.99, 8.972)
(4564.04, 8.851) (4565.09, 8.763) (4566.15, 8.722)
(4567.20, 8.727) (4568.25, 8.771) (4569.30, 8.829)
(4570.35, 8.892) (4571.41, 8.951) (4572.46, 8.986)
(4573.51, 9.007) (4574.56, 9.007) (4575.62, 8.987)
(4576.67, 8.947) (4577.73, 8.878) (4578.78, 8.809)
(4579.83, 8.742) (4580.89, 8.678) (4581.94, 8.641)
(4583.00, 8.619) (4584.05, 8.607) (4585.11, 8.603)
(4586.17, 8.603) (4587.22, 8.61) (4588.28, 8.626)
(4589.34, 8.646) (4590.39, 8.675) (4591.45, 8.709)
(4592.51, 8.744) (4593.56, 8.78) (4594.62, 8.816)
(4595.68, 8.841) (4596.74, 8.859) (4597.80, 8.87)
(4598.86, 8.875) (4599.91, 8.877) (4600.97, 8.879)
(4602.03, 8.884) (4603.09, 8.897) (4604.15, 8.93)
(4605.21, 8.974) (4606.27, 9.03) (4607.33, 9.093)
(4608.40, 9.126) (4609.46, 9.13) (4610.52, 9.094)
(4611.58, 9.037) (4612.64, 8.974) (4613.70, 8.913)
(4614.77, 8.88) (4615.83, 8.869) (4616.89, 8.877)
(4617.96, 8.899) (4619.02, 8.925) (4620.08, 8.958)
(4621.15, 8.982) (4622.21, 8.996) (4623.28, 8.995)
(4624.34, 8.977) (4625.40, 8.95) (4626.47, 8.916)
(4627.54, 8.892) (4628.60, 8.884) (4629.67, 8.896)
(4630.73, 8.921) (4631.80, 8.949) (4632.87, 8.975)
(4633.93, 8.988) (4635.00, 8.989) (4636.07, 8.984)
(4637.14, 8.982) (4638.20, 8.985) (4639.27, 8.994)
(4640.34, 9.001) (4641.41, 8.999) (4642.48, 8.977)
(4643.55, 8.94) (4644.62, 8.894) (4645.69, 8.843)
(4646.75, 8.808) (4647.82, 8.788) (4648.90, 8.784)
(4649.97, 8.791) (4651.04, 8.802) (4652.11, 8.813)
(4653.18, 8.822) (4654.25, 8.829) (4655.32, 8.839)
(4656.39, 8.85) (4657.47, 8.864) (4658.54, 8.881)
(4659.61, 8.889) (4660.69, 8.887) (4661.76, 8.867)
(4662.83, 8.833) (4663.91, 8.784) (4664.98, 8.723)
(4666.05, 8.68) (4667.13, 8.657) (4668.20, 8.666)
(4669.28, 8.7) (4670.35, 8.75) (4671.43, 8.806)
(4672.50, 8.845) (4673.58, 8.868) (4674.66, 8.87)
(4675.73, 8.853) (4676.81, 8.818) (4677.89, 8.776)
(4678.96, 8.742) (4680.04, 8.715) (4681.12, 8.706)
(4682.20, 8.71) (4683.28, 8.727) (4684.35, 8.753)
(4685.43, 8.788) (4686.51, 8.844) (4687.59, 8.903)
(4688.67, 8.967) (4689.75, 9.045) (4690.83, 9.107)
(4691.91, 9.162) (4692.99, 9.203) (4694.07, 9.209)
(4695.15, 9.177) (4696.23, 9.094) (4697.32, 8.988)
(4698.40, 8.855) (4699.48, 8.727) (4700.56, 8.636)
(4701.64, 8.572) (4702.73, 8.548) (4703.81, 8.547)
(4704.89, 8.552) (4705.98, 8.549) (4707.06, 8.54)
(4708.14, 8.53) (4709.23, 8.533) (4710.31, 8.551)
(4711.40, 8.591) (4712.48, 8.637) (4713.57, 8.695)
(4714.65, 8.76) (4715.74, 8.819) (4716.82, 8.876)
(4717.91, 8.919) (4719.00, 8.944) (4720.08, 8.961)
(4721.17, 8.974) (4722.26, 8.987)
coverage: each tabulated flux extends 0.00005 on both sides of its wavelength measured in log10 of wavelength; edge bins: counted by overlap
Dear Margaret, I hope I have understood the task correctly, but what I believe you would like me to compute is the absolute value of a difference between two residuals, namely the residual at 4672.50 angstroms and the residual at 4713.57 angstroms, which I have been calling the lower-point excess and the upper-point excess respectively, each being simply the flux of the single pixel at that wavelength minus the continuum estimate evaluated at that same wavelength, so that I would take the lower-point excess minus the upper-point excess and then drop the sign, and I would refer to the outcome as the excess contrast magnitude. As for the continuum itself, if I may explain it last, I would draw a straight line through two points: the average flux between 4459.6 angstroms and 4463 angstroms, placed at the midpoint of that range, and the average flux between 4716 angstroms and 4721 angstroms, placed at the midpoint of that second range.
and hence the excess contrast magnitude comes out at 0.28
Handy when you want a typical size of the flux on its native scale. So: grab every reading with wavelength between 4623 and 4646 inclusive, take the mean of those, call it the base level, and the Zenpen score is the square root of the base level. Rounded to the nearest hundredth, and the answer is 2.99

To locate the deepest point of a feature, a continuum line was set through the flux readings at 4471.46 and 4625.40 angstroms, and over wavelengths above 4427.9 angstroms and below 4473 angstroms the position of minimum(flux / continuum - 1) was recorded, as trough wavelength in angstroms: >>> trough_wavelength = 4456.05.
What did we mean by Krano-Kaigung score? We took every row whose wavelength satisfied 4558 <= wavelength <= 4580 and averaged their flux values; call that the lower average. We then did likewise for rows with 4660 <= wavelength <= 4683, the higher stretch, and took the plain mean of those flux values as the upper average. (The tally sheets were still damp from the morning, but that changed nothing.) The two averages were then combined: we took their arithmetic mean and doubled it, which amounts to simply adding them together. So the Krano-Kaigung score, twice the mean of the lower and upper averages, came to 17.7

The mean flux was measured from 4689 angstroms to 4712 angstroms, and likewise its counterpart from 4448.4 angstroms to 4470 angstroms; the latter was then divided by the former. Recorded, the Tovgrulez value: 0.92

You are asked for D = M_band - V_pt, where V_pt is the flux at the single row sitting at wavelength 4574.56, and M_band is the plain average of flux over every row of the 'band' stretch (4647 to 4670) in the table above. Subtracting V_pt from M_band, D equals -0.2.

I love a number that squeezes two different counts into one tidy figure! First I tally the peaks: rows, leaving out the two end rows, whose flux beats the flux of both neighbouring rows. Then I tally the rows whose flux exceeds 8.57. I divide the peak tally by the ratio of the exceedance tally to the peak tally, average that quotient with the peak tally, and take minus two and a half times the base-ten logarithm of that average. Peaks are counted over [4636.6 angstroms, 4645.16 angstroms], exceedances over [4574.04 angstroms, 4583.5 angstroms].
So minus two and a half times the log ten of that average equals 0.64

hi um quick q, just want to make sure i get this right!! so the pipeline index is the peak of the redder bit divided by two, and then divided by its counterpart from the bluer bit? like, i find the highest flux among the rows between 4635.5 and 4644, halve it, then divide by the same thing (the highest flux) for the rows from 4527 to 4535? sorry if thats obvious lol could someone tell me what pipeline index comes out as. 0.549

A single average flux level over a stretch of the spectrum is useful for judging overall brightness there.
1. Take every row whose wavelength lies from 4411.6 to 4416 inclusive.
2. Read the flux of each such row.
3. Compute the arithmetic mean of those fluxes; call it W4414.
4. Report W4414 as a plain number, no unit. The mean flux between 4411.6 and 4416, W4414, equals 8.26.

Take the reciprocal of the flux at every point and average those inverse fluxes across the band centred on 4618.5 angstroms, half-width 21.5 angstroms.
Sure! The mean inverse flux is 0.112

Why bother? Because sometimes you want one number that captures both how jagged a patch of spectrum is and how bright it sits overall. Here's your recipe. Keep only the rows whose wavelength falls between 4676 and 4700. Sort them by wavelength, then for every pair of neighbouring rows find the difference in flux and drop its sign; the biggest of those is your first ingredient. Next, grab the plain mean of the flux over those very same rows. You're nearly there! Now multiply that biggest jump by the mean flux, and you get 1.2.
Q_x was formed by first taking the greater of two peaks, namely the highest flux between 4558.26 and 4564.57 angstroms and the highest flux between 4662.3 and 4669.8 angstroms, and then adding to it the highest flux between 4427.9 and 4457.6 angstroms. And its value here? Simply 17.6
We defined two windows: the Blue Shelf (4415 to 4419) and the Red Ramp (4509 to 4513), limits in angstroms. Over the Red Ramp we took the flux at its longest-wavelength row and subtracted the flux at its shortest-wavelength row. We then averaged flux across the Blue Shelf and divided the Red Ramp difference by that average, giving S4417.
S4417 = -0.02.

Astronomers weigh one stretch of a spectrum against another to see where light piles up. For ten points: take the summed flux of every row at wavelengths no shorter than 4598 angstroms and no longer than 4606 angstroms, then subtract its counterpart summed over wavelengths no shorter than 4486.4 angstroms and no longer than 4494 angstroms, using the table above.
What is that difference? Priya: 2.5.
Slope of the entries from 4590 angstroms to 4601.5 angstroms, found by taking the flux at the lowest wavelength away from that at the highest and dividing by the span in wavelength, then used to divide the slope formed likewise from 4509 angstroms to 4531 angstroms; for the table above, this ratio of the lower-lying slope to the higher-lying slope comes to -2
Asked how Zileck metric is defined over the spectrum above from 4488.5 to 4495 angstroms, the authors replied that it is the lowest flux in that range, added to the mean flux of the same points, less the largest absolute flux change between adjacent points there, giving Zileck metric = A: 17.0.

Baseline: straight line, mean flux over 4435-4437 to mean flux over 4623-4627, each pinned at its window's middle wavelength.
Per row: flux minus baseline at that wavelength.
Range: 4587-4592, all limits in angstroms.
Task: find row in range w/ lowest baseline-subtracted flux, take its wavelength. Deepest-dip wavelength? 4587.22 angstroms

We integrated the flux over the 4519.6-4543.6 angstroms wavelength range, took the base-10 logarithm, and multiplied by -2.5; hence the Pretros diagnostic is -5.77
